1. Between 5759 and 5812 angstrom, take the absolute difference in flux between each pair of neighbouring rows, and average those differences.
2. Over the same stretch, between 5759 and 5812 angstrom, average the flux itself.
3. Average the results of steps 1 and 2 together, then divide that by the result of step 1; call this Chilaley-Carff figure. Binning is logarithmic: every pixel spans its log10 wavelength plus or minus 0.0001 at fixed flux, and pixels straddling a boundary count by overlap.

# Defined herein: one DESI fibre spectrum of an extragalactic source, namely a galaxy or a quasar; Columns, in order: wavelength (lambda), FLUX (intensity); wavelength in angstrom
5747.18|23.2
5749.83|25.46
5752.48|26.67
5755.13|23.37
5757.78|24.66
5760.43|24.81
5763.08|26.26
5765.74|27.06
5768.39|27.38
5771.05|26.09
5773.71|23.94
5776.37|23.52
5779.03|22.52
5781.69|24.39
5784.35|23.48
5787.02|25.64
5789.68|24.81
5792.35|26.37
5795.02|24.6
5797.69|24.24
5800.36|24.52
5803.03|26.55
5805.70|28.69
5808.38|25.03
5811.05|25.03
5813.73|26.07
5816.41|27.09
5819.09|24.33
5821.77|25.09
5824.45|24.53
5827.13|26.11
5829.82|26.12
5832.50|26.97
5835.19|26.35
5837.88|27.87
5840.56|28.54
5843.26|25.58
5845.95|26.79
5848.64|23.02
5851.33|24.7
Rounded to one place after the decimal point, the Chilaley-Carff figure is 10.1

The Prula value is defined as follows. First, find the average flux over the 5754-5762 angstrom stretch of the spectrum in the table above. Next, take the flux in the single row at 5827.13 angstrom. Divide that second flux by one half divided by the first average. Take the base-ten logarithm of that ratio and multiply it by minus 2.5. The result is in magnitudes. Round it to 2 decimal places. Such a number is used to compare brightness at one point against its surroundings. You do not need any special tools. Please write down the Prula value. -7.76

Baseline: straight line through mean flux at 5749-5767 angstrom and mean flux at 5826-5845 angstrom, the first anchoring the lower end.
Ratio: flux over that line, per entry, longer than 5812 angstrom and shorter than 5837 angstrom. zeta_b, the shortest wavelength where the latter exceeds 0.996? 5816.41 angstrom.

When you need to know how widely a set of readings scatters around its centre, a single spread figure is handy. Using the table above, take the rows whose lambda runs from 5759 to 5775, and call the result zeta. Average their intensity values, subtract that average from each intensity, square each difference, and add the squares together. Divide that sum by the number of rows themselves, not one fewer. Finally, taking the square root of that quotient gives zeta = 1.2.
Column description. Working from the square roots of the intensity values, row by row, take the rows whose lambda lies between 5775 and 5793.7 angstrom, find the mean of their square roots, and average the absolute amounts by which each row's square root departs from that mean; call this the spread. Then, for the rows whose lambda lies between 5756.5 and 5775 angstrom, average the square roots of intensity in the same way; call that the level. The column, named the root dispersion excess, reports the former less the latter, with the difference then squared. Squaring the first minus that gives 24.7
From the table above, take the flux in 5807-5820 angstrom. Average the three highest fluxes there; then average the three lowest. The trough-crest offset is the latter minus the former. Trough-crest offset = -1.27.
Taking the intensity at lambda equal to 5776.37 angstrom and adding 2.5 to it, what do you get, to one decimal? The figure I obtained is 26.0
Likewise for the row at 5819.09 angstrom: 26.8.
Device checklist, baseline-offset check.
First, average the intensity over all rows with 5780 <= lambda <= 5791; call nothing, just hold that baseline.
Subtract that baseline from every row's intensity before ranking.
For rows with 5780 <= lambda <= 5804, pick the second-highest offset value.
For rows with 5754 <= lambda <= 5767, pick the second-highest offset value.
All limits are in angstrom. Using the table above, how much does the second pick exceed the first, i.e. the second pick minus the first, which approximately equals -0.1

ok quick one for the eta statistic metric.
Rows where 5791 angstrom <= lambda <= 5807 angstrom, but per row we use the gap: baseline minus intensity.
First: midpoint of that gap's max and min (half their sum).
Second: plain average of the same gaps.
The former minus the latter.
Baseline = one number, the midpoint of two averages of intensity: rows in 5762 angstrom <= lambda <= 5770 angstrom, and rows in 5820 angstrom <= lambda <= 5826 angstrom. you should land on -0.6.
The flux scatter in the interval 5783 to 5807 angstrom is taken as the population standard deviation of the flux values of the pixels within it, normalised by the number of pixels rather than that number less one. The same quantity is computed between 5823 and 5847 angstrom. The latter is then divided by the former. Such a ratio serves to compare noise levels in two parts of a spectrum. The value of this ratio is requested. 0.76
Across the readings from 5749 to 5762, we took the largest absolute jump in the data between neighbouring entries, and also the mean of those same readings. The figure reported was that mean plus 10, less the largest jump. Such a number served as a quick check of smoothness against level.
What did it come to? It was 31.7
